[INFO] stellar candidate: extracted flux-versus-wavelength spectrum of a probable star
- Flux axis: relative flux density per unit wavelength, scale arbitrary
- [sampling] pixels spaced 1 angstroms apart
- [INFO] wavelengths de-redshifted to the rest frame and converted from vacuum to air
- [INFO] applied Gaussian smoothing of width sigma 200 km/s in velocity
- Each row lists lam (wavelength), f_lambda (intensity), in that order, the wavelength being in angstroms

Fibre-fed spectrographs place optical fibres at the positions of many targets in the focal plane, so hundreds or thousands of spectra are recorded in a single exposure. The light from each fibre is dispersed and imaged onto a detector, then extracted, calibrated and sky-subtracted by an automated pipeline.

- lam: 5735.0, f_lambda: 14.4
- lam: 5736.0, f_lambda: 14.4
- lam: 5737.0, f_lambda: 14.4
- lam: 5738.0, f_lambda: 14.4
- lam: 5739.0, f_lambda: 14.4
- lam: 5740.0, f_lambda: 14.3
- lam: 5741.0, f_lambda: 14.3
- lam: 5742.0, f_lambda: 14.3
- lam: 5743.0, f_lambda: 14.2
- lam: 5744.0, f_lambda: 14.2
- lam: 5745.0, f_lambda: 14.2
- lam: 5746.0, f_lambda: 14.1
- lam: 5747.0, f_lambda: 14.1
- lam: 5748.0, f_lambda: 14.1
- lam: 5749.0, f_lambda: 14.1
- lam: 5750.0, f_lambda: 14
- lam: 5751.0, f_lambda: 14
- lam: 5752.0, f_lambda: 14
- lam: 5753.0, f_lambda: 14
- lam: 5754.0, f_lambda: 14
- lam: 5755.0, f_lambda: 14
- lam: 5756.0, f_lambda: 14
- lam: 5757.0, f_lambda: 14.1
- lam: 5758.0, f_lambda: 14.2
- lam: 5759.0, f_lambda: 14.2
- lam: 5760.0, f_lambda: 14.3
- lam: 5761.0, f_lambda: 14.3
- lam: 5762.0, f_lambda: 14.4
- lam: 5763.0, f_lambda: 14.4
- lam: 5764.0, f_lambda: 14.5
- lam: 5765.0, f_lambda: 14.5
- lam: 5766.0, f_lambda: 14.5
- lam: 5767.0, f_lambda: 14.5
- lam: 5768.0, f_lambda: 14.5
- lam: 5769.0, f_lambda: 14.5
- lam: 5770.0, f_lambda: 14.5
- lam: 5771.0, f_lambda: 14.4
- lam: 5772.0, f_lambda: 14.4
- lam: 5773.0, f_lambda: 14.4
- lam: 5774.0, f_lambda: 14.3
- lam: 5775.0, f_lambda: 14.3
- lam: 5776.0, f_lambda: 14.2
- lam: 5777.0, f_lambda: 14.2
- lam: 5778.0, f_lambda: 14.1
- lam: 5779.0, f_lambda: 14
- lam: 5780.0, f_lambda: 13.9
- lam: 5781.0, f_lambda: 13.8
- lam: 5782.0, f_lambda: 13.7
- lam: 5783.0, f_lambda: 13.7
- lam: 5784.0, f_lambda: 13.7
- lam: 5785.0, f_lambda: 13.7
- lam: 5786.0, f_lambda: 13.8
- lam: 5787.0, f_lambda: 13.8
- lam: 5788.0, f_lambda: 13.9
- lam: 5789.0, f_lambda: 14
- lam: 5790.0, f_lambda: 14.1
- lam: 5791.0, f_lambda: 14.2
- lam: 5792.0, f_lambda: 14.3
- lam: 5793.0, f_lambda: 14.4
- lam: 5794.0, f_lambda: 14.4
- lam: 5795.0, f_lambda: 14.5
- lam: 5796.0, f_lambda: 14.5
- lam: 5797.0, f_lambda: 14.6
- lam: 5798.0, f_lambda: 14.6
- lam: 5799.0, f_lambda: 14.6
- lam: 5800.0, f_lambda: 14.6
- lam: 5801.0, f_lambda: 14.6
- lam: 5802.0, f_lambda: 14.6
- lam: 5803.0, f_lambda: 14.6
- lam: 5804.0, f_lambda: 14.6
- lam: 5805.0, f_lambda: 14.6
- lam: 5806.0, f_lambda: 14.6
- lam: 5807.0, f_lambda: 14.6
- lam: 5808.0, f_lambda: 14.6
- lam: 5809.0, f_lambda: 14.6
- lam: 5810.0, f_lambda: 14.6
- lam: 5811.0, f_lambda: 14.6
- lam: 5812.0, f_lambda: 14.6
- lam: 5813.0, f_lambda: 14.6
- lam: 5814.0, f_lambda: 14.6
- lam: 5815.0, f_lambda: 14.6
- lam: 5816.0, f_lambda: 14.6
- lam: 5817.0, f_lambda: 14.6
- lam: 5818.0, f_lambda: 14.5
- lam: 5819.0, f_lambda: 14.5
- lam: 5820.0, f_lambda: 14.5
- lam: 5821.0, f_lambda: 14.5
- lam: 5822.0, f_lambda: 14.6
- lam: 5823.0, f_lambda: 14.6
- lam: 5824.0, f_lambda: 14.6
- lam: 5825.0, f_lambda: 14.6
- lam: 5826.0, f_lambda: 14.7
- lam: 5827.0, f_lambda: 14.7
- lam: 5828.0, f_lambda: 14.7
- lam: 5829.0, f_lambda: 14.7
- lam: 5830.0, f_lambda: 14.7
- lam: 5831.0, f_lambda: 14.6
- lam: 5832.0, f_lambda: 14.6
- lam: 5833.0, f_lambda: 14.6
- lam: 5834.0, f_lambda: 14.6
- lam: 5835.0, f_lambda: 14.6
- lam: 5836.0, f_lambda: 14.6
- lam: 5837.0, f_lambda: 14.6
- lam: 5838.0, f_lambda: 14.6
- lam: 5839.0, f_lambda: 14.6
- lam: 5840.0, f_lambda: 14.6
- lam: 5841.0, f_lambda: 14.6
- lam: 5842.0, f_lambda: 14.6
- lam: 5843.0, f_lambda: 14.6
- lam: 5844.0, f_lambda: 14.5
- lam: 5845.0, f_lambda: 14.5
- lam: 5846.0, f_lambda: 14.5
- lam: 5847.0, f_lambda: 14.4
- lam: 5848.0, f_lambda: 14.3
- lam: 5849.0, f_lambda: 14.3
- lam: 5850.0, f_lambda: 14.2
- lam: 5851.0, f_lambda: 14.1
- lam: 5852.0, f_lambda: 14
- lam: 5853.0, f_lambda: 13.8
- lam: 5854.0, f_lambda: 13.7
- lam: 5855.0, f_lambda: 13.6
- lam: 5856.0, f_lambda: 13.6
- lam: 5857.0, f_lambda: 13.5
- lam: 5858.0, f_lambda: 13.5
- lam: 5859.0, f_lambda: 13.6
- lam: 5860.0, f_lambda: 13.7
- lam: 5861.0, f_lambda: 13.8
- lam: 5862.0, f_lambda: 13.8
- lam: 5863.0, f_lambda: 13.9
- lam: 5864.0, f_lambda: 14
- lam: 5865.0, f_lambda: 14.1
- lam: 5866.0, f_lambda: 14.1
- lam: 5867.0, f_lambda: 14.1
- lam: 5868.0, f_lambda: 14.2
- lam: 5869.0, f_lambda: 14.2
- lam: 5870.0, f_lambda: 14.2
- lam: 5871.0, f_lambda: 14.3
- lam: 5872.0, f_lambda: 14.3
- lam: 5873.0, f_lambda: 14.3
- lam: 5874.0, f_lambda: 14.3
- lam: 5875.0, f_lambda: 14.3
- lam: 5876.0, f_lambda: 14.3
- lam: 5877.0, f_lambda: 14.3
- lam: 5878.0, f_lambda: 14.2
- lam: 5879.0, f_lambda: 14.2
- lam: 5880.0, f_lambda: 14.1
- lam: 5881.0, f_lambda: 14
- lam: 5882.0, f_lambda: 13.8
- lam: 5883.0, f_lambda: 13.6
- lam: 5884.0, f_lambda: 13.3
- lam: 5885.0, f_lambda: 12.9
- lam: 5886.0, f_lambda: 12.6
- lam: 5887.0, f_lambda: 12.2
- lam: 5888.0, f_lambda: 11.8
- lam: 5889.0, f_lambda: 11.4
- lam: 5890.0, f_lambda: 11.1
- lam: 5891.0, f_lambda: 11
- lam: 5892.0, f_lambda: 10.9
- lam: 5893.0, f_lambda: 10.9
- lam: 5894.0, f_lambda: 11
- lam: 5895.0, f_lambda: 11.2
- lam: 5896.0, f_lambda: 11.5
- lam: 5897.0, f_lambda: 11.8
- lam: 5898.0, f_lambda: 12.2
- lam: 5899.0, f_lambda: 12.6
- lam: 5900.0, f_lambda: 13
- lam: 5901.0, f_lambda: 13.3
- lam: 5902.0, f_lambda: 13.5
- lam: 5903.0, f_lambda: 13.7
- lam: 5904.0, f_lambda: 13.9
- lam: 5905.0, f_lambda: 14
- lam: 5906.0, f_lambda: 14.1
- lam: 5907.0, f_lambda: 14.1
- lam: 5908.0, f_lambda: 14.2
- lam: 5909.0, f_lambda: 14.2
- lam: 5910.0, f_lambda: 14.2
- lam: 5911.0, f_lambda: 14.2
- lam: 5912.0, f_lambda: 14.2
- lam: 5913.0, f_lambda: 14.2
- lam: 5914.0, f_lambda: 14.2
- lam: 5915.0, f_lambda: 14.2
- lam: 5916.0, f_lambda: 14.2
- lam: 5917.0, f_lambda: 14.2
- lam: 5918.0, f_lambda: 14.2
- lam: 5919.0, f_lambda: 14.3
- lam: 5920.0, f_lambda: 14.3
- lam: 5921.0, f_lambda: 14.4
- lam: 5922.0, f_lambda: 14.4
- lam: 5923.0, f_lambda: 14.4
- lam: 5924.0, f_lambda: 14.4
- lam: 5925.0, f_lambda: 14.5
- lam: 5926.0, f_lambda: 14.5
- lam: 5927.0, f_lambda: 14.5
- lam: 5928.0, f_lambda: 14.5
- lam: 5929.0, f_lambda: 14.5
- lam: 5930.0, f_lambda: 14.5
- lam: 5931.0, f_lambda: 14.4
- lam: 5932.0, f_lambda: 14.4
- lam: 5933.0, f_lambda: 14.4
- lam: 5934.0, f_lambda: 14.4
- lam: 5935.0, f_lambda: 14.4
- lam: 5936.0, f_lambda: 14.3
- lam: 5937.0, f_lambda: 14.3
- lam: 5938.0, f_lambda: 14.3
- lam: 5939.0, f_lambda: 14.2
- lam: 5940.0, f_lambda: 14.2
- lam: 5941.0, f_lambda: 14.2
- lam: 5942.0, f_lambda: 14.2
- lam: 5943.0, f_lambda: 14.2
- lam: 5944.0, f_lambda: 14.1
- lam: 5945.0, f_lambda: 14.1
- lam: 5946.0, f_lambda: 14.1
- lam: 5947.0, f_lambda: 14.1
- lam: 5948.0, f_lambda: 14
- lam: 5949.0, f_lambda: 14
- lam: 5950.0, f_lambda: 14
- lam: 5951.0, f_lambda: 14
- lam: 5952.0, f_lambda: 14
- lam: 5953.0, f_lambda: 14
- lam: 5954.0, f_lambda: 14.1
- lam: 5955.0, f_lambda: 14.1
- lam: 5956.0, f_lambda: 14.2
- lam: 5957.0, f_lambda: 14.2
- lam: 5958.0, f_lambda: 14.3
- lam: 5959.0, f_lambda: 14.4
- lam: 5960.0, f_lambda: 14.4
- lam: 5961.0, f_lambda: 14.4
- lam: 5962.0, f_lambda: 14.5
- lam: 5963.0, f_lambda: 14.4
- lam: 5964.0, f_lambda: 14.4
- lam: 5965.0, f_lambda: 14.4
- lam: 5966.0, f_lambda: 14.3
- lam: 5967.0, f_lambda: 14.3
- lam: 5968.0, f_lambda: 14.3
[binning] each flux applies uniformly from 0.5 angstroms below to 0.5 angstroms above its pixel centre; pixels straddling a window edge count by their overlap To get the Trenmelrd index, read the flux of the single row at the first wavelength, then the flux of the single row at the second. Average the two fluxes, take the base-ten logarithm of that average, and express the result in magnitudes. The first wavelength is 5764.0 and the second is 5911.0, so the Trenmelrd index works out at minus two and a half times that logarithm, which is -2.89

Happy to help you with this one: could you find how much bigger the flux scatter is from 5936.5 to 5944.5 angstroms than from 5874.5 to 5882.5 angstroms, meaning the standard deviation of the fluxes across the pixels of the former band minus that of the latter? -0.11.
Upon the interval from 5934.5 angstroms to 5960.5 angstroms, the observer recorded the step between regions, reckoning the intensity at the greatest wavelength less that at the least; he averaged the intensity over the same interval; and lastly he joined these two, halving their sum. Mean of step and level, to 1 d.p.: 7.1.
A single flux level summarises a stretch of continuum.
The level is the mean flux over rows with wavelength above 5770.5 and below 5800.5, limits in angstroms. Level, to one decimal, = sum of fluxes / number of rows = 14.2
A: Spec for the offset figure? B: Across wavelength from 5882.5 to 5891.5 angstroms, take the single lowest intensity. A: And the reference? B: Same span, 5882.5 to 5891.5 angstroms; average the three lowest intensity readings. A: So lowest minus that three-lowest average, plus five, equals 4.83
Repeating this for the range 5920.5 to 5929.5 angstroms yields 5.00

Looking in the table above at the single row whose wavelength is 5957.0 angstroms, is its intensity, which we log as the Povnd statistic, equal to 14.2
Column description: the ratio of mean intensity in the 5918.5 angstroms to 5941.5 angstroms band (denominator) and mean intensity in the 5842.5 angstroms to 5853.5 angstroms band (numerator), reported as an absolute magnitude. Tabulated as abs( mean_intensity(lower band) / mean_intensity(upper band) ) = 0.99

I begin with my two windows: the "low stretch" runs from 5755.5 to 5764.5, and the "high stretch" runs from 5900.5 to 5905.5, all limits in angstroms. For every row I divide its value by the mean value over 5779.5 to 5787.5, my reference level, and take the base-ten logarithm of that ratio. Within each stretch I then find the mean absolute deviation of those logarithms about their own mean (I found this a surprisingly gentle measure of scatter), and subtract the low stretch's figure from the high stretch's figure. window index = 0.0033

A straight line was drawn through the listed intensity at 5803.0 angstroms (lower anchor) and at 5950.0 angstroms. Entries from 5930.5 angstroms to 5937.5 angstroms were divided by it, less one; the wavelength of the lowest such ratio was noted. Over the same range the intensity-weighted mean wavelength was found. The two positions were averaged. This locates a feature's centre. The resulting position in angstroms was 5935.0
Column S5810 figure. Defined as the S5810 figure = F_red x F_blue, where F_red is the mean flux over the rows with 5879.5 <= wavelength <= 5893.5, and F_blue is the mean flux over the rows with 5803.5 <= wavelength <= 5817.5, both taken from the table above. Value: 181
